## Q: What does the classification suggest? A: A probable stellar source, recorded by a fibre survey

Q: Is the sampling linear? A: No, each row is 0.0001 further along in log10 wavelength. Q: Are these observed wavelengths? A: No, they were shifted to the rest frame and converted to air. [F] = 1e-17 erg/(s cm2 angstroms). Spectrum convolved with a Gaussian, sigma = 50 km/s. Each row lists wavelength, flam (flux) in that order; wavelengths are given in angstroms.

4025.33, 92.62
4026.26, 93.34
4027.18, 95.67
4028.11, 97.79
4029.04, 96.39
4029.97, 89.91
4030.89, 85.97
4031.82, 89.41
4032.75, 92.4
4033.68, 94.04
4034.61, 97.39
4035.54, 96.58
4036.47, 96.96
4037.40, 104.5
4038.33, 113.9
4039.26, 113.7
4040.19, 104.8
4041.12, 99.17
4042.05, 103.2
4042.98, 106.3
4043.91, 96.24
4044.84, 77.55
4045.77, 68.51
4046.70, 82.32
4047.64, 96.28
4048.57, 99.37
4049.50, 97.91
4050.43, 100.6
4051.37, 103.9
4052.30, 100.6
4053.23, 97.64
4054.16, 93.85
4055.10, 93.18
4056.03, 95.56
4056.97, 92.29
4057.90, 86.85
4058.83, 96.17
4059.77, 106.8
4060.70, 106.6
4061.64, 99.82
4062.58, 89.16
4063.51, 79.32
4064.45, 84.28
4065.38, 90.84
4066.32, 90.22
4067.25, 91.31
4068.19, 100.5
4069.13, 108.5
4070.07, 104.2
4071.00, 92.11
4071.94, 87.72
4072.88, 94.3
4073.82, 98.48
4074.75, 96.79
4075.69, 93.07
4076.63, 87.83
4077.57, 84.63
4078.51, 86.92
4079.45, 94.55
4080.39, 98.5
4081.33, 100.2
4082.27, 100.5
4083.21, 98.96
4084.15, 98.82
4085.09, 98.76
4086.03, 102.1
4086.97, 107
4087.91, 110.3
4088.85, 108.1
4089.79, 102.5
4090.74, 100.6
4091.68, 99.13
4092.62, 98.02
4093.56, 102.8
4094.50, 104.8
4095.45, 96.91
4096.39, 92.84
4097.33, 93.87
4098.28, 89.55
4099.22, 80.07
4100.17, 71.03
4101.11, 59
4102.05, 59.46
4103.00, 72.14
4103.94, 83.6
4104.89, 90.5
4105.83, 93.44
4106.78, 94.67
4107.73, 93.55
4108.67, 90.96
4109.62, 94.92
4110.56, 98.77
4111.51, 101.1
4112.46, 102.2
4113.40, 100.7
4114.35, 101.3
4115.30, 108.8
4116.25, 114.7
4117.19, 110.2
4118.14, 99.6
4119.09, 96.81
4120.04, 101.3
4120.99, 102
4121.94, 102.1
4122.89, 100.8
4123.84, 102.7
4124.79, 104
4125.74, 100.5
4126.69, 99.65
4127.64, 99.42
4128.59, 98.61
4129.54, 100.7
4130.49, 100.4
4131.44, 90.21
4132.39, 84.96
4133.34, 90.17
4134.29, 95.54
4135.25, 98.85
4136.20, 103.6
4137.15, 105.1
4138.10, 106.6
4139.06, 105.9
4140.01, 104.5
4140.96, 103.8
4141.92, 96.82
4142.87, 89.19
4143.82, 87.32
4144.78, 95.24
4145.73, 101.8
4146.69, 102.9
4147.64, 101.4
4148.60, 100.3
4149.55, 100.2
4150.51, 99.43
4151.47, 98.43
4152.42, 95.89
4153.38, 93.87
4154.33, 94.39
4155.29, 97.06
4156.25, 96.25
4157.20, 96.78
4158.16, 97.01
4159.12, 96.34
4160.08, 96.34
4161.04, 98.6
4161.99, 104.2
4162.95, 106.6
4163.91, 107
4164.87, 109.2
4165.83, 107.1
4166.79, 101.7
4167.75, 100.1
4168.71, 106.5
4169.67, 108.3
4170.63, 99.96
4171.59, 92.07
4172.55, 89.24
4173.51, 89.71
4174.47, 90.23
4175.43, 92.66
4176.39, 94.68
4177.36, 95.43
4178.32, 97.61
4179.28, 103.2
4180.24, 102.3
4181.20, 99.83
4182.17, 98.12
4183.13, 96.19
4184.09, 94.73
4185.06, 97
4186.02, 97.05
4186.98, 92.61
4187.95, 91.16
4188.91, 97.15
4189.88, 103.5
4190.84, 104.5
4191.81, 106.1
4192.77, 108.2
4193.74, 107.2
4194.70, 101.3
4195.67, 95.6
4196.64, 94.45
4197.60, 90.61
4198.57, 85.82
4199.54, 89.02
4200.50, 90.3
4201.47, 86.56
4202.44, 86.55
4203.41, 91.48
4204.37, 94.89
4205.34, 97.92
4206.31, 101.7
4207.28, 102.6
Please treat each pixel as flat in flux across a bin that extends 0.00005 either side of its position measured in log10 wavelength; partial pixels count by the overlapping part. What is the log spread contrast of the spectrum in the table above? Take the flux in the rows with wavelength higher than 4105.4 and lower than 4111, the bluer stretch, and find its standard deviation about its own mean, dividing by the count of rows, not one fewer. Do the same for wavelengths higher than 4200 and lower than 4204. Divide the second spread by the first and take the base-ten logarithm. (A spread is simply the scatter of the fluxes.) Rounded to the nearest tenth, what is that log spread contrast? 0.0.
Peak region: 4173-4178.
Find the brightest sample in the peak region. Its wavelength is 4177.36 angstroms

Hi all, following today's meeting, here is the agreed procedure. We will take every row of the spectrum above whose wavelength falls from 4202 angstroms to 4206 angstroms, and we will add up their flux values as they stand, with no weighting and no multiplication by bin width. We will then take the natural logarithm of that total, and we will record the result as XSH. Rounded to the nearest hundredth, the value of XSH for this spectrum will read 5.92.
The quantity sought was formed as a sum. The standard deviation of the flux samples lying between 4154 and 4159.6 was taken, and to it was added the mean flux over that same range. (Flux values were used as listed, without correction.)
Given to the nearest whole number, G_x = 97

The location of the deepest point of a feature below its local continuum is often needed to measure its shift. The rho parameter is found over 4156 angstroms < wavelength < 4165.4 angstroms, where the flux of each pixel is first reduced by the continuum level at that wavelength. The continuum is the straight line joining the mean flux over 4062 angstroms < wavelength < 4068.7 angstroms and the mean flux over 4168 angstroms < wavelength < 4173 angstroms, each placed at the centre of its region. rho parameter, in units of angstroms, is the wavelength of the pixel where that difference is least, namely 4160.08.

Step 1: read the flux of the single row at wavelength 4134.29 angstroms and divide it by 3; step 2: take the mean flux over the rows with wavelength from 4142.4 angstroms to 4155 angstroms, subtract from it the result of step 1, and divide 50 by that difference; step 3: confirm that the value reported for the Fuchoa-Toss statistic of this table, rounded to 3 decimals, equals 0.768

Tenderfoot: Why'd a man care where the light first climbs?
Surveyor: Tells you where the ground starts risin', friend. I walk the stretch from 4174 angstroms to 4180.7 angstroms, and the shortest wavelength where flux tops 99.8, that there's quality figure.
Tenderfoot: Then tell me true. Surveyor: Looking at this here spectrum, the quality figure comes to 4179.28 angstroms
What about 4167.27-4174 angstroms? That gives 4167.75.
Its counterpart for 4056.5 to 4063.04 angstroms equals 4059.77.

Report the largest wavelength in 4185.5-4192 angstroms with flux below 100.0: 4188.91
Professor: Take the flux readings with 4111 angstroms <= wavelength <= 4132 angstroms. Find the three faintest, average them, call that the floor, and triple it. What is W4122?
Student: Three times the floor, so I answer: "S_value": 286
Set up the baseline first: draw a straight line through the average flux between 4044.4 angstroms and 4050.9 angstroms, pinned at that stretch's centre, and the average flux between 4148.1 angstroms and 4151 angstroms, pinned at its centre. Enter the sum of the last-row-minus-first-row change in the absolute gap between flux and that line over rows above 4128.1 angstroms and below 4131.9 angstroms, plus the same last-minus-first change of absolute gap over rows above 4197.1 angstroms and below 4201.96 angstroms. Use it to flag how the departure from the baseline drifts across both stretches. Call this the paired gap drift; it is 11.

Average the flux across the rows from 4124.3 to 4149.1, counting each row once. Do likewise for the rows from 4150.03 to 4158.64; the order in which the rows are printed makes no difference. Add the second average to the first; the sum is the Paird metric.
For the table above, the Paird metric 195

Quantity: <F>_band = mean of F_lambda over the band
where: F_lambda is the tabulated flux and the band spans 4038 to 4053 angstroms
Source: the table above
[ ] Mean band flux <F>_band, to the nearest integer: 98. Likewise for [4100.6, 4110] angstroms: 83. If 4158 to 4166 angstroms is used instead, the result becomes 102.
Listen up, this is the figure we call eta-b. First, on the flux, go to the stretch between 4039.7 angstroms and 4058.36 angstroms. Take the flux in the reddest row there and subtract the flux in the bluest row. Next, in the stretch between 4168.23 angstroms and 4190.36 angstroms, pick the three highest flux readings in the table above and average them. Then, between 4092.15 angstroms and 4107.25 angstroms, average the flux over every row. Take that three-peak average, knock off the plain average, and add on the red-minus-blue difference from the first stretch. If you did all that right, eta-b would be 2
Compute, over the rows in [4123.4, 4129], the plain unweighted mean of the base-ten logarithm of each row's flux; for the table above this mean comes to 2.00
